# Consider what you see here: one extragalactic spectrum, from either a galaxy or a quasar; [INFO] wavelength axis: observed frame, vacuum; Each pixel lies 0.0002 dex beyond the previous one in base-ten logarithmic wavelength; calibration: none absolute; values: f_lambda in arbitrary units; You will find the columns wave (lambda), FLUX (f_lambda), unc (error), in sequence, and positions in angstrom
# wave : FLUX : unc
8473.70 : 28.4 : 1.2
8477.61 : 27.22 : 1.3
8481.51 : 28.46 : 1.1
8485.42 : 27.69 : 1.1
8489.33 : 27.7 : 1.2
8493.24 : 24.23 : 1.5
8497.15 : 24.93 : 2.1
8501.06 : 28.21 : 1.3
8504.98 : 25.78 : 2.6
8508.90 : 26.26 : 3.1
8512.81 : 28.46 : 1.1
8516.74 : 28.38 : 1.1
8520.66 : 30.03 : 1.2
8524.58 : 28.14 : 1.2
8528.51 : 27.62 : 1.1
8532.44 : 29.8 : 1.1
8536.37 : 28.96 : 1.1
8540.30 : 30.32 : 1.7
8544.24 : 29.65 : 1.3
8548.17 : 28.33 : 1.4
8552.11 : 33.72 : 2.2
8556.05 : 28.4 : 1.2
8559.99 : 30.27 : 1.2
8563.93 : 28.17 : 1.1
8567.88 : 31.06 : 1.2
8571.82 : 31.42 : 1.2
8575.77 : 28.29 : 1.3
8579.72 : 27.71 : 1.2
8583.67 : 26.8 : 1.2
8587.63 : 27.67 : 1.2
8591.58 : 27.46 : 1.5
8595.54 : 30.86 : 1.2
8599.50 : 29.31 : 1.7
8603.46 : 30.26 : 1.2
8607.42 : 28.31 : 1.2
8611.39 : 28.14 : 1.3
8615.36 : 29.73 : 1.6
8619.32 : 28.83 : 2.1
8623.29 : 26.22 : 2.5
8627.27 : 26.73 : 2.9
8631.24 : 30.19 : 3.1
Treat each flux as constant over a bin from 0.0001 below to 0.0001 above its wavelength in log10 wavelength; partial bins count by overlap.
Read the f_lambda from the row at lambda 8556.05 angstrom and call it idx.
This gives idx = 28.4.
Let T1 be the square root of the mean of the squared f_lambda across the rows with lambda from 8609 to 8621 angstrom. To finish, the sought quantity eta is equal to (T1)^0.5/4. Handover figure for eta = 1.344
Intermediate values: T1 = 28.9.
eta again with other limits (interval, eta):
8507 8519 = 1.316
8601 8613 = 1.344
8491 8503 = 1.271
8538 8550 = 1.357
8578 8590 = 1.309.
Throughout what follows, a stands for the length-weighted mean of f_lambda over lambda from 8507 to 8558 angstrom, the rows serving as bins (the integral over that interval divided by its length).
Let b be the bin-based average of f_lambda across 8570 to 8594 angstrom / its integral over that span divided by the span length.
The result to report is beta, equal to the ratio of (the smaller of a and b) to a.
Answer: 0.97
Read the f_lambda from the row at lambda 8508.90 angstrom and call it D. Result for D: 26.26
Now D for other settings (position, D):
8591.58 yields 27.46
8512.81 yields 28.46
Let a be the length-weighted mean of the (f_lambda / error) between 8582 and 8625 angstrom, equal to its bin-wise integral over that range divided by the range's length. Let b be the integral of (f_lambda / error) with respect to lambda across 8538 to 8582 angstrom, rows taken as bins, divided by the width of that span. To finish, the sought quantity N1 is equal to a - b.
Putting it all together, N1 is -2.5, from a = 20.0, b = 23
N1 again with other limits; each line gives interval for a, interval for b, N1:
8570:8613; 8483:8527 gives 2.7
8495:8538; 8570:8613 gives -1.6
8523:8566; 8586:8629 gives 4.2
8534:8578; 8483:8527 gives 3.0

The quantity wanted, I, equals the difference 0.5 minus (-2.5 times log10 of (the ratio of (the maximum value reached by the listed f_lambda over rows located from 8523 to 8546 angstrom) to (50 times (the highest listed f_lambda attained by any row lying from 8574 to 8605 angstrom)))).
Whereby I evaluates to -3.77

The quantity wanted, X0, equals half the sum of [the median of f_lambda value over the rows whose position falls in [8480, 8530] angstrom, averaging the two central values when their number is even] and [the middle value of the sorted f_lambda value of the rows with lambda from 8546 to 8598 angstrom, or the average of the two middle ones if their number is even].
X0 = 28.0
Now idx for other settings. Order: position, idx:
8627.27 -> 26.73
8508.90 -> 26.26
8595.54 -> 30.86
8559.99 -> 30.27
